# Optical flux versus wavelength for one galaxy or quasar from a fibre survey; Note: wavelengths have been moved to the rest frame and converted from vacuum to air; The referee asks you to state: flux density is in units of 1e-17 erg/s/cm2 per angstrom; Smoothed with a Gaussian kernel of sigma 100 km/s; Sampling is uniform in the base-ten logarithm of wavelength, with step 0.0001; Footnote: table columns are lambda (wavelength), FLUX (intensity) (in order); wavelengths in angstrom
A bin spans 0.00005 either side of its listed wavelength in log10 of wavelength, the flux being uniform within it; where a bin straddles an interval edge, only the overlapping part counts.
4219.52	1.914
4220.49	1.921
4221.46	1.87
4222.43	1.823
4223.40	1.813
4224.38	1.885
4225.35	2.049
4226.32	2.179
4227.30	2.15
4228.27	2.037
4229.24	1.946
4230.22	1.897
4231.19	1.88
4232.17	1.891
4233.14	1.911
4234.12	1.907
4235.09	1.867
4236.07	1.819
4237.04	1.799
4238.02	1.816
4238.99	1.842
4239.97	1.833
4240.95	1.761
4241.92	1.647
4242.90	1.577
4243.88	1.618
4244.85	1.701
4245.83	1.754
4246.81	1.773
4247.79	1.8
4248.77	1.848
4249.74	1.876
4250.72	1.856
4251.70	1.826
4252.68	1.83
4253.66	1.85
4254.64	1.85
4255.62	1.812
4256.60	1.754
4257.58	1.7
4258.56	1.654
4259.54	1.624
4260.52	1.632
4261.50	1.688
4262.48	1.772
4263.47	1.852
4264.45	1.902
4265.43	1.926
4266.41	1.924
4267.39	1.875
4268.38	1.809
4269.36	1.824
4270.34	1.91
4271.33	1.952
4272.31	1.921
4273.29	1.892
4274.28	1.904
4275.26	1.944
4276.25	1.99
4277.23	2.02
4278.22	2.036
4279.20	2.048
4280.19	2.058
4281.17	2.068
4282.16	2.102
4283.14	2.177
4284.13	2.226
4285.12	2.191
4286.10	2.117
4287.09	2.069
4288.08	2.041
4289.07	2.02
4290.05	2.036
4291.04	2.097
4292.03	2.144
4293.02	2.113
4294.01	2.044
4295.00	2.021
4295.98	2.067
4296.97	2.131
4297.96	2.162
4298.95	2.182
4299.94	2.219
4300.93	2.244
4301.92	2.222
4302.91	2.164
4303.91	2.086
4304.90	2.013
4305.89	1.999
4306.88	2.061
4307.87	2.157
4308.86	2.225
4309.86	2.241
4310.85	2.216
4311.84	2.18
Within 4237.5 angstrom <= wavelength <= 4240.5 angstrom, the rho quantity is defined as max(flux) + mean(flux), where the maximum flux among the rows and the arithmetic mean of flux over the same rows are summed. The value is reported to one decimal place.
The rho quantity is 3.7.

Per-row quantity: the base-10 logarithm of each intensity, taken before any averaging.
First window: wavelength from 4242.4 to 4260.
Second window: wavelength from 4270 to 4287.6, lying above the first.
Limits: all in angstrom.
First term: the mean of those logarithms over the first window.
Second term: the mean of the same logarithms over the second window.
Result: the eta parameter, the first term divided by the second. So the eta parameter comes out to 0.80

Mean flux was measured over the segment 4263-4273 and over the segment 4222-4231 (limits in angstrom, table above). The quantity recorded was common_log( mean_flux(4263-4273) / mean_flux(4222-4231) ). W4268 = -0.02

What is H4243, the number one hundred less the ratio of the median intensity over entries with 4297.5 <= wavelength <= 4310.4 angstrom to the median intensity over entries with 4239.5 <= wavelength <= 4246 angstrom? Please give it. 98.7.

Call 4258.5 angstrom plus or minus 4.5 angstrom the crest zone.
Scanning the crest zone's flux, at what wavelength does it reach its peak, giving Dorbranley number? 4254.64 angstrom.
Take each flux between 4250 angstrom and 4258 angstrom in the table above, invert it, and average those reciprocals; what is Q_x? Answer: 0.55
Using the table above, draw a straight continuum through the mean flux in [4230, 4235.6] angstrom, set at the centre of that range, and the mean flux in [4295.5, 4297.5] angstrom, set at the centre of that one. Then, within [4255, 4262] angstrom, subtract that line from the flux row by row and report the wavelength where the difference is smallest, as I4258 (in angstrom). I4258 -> 4259.54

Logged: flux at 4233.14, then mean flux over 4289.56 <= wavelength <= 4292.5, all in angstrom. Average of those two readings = 2.00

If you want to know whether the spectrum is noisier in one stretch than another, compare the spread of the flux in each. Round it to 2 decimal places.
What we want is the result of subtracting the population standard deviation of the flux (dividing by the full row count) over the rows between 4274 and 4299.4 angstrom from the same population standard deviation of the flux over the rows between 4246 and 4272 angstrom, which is 0.01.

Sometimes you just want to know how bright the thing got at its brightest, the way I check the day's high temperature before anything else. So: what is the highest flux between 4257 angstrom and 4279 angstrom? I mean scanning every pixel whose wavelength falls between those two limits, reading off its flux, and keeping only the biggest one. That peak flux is 2.036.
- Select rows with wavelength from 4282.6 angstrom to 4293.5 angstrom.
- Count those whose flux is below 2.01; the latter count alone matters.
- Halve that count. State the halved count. 0.0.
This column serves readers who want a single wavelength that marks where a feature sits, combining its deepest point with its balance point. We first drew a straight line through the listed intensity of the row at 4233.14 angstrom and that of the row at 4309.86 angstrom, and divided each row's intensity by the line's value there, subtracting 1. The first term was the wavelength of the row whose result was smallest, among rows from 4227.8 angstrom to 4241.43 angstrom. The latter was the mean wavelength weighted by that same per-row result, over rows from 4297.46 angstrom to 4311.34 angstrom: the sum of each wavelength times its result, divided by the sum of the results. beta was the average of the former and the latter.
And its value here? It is 4273.4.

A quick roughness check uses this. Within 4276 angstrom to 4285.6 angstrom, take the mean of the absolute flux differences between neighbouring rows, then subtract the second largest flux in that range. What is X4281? -2.16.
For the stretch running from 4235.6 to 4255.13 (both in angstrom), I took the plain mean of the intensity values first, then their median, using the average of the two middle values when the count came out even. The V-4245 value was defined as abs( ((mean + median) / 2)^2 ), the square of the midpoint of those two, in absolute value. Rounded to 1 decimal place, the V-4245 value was 3.2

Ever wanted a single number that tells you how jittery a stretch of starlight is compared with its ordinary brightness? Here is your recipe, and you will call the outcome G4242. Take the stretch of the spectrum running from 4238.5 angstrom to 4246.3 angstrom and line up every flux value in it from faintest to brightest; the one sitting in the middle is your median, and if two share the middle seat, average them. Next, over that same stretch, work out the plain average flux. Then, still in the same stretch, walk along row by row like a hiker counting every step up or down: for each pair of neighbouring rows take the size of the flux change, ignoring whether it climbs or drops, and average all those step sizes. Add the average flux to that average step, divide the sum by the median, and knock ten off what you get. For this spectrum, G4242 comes -8.97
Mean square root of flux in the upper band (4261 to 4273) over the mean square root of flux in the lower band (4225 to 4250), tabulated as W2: 1.00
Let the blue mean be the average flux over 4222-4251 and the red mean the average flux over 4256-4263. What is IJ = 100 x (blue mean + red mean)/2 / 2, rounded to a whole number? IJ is 89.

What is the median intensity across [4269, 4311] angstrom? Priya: 2.07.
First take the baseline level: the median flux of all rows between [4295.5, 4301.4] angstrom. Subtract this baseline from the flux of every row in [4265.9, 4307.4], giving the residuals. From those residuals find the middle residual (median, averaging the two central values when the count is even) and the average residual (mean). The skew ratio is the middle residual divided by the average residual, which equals 0.98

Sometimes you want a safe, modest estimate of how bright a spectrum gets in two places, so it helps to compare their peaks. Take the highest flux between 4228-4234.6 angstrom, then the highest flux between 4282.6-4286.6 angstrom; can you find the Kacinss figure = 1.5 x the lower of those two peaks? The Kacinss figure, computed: 3.06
